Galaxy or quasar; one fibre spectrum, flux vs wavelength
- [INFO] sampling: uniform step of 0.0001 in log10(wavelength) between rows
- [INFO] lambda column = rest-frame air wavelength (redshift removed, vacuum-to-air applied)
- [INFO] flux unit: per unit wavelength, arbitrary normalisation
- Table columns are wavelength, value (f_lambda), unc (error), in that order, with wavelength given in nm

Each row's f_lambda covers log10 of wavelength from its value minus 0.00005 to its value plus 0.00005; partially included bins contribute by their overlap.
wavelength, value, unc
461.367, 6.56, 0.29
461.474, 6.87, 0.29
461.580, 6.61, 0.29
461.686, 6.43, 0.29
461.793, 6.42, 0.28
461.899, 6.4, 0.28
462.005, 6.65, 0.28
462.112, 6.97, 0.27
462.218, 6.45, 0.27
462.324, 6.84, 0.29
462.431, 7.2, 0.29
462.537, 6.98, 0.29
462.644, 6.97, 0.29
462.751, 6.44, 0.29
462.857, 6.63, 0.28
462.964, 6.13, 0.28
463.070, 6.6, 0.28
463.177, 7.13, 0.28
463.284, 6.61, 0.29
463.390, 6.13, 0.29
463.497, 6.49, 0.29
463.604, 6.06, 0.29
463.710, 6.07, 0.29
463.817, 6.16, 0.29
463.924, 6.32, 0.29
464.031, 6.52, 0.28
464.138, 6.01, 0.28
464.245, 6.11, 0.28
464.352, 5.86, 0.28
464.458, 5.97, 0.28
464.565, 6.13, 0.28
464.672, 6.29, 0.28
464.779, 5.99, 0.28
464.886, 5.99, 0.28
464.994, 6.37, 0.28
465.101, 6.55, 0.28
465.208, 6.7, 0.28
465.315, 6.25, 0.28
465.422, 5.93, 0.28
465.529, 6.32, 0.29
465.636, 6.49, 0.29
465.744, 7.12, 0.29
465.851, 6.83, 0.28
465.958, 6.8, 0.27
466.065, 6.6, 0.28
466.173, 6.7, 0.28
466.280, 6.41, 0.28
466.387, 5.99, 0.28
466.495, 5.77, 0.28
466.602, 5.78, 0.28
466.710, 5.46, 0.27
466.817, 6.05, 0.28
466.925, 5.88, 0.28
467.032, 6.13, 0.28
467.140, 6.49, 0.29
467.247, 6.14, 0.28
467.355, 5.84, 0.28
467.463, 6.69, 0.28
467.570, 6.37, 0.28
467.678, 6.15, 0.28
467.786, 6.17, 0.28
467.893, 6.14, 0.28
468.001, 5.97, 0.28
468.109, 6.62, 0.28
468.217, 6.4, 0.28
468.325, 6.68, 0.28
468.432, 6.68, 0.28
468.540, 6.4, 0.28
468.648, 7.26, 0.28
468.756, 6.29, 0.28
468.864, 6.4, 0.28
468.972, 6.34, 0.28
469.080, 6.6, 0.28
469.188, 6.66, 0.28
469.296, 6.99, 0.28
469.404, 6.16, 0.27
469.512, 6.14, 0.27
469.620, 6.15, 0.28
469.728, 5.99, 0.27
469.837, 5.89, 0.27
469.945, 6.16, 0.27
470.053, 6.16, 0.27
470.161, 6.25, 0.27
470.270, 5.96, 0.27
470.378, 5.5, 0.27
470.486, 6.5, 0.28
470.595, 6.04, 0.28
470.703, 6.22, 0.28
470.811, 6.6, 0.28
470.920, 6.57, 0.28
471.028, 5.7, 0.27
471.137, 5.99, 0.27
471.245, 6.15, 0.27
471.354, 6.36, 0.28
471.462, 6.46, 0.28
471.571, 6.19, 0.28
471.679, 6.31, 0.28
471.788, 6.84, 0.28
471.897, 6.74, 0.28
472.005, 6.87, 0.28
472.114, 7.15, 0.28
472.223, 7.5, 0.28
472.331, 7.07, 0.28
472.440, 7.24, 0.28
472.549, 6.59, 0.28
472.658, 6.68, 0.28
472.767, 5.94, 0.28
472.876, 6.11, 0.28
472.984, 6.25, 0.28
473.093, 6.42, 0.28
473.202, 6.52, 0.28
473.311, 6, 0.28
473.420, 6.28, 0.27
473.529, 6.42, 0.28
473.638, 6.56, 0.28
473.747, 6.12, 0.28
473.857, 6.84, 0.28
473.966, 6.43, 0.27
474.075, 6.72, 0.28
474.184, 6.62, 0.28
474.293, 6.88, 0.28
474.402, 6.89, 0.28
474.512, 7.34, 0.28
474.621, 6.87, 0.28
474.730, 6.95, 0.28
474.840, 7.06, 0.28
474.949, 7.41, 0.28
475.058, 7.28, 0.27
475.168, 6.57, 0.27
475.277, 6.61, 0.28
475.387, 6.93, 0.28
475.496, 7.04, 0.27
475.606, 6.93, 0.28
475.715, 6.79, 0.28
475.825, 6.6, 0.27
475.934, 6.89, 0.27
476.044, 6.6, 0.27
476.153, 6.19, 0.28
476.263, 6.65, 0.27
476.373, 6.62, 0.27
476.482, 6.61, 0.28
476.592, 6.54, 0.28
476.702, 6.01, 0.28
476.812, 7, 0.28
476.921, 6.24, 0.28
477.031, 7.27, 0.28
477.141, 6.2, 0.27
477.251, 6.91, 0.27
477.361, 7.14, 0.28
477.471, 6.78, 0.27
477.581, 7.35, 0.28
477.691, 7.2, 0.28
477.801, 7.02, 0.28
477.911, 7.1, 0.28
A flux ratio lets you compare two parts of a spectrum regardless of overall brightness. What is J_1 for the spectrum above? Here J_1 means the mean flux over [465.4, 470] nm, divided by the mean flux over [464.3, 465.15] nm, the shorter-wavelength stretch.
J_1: 1.03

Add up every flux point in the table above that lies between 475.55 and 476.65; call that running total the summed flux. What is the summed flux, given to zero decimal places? 66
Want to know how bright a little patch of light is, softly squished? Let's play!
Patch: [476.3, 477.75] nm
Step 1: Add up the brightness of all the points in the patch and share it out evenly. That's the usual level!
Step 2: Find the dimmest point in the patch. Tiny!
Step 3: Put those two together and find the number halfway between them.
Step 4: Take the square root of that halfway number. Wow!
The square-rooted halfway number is 2.53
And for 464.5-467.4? 2.42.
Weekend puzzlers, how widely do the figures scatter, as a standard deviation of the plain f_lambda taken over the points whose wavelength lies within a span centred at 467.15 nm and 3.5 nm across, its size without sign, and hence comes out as 0.40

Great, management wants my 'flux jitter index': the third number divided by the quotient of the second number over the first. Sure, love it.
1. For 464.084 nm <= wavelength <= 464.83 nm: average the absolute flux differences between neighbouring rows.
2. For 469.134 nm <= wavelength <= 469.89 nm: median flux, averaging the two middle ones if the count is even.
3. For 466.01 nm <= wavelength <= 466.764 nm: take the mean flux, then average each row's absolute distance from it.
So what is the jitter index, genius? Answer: 0.0118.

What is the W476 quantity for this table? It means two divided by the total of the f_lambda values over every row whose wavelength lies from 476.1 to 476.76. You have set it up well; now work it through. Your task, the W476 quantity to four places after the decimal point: 0.0518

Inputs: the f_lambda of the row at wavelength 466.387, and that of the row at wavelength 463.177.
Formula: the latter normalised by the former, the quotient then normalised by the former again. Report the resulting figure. 0.20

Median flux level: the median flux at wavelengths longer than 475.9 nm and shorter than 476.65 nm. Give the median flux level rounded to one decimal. 6.6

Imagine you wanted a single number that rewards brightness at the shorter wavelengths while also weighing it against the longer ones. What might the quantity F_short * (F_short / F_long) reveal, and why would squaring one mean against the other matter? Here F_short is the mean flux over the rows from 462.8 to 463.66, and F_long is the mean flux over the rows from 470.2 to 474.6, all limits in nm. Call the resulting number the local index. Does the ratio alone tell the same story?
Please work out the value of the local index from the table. 6.46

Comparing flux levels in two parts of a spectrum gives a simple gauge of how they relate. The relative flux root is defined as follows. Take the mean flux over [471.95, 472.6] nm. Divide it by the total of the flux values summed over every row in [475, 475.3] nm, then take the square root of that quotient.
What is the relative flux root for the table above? 0.59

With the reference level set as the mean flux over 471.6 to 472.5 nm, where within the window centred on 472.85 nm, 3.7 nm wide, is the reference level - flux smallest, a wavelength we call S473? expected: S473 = 472.223 nm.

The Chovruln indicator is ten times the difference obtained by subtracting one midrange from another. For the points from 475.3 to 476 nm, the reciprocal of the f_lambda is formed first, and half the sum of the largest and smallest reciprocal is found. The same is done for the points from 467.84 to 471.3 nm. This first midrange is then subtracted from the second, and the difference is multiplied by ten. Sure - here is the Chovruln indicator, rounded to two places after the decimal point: 0.13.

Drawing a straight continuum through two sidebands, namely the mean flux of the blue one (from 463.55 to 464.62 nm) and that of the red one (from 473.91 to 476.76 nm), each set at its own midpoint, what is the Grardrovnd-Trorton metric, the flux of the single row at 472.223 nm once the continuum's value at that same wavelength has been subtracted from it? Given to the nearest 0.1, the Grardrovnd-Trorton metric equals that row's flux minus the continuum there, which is 0.9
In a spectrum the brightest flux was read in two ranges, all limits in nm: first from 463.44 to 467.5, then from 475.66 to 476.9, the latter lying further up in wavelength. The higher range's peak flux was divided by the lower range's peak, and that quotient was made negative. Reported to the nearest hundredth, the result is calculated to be -0.98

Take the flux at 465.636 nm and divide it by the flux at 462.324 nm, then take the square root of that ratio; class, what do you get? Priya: 0.97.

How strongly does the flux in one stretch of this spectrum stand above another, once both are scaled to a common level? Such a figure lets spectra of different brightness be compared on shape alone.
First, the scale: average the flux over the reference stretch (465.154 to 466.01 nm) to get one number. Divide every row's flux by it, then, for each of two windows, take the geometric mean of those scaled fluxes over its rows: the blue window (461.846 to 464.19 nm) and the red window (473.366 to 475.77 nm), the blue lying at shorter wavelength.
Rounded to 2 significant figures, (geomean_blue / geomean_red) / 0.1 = 9.6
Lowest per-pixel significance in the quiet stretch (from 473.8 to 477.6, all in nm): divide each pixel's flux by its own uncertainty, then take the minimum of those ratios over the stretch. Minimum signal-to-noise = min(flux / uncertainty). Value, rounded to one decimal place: 21.5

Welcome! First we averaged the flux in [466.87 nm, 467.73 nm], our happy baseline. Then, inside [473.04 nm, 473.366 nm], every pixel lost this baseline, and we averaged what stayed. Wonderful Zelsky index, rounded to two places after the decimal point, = 0.10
